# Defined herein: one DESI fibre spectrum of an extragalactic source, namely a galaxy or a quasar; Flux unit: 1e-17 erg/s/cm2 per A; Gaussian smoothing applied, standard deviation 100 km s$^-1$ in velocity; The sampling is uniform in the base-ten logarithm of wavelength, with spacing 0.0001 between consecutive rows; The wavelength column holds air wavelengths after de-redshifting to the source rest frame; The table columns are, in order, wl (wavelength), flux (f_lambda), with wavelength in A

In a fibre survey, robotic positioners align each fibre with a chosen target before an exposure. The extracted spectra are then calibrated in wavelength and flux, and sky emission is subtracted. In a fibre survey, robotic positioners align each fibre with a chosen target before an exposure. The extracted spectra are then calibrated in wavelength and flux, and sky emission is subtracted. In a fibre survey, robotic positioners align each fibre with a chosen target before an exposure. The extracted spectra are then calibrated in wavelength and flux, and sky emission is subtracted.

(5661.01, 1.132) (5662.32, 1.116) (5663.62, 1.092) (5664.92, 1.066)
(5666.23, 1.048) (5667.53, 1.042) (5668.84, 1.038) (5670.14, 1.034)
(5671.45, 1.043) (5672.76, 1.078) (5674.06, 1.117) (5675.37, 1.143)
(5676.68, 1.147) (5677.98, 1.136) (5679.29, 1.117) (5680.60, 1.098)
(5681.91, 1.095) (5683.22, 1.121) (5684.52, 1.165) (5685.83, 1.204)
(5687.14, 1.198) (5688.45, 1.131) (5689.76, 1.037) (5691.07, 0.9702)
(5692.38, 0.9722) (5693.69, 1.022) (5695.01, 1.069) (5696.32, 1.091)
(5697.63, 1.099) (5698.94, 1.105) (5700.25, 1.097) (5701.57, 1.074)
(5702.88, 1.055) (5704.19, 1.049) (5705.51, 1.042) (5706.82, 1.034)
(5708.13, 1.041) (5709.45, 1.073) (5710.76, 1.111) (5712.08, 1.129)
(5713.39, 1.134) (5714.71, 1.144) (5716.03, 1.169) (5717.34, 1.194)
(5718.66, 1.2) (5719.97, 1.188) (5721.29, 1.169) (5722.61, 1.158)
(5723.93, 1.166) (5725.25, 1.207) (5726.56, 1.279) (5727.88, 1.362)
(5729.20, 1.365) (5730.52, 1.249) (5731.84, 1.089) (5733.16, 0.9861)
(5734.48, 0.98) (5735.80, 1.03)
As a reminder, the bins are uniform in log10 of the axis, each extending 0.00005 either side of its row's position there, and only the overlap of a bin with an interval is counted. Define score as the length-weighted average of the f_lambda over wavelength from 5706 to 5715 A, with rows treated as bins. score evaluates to 1.09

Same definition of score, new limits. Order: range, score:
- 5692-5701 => 1.07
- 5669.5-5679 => 1.10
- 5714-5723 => 1.17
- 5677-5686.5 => 1.14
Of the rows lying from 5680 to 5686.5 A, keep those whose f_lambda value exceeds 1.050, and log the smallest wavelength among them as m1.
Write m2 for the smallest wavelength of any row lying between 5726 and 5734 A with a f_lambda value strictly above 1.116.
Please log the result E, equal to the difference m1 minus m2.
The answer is -46.0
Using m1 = 5680.60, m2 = 5726.56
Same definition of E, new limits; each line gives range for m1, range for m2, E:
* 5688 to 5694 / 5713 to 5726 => -24.9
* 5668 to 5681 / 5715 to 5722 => -43.3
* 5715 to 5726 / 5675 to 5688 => 40.7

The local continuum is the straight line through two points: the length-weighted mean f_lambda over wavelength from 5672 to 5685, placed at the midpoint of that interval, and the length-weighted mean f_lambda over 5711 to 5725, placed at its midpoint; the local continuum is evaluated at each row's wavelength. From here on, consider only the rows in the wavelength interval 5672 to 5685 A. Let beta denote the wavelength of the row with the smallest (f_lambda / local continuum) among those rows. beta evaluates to 5672.76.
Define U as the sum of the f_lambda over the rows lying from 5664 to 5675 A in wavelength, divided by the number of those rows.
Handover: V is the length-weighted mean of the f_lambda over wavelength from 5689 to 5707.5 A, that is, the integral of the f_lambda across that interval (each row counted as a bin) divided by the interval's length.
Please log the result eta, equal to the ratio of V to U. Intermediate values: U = 1.06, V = 1.052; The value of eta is 0.99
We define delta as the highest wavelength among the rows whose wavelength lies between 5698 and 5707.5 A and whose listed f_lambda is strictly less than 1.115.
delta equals 5706.82 A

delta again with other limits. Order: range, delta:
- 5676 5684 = 5681.91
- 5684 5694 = 5693.69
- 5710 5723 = 5710.76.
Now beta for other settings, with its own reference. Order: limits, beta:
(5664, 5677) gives 5670.14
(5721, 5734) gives 5733.16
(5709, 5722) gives 5709.45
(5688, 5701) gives 5691.07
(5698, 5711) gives 5706.82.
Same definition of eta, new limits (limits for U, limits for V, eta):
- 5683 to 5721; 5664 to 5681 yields 0.99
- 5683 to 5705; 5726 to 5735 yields 1.09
